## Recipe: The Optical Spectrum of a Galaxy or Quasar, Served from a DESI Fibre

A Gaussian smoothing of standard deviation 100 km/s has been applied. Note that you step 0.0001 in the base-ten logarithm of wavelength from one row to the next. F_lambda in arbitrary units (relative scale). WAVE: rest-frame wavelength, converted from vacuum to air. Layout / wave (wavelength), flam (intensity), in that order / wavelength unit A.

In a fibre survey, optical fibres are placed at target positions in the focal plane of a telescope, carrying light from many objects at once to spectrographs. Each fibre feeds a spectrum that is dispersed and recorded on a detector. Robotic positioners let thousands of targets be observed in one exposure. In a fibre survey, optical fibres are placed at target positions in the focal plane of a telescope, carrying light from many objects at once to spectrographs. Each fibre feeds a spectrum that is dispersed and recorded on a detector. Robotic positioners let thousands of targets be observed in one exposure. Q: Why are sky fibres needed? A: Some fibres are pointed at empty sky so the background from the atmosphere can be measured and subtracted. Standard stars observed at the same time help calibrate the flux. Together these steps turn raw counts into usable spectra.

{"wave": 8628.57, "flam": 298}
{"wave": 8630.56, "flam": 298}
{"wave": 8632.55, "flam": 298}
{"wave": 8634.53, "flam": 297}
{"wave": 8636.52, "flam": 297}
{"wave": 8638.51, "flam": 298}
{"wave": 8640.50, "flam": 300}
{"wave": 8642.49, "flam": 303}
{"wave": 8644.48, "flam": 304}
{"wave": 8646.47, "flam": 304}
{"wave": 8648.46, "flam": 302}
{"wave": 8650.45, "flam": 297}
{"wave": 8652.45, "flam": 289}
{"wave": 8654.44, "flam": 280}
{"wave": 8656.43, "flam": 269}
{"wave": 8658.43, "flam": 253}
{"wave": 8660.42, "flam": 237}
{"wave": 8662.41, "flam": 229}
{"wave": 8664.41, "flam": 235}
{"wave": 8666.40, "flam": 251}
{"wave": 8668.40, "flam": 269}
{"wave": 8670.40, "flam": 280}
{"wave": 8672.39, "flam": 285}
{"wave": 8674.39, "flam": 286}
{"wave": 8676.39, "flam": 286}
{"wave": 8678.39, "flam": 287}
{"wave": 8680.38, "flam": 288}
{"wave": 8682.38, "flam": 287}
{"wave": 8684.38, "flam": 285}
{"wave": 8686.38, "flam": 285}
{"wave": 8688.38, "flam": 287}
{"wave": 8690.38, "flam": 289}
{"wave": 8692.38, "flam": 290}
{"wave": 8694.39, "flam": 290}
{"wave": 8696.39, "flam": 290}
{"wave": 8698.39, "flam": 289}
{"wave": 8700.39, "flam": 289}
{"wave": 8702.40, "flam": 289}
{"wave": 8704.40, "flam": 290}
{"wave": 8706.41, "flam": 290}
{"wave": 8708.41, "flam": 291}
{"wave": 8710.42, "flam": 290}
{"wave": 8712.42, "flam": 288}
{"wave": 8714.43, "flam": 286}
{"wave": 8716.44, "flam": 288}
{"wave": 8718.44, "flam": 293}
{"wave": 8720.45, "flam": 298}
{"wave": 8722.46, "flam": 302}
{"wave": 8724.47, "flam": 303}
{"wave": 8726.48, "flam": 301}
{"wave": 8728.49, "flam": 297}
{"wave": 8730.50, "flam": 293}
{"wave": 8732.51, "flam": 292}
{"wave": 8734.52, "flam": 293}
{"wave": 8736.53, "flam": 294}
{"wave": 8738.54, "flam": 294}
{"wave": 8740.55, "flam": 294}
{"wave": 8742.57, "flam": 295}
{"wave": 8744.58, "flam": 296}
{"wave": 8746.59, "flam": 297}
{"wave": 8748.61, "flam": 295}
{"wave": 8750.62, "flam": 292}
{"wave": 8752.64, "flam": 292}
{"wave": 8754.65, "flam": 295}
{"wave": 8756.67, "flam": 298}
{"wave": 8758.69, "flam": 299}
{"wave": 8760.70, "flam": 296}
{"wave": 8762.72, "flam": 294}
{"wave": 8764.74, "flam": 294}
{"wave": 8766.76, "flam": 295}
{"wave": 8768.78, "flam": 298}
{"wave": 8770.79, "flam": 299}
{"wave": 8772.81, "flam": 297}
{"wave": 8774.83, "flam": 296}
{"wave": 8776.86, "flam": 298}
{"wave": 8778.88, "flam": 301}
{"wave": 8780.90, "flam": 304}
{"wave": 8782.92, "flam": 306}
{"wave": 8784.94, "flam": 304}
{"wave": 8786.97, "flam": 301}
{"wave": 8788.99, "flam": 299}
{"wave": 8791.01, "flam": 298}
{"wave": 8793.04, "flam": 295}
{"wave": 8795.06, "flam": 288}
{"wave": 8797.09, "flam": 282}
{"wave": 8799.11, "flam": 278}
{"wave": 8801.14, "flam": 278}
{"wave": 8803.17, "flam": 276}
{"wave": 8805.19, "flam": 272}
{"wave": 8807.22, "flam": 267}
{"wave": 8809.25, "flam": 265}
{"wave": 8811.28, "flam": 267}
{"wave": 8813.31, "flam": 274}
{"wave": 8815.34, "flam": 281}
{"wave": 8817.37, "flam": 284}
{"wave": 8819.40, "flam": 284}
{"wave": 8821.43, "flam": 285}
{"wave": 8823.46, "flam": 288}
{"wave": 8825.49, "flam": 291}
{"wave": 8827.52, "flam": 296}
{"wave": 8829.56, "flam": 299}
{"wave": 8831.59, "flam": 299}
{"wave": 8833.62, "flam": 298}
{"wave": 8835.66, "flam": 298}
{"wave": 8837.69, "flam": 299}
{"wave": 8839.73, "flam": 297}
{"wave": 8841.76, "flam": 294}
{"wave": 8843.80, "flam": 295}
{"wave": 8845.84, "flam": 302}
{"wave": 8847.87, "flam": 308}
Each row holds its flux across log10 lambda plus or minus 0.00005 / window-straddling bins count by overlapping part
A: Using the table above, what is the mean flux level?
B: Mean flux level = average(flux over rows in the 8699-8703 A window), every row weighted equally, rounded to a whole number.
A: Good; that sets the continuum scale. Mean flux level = 289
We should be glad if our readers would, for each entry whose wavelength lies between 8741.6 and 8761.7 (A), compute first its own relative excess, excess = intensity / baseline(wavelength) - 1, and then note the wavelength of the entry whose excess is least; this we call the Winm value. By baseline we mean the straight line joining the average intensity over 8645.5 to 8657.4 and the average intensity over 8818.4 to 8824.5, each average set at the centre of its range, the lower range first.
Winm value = 8750.62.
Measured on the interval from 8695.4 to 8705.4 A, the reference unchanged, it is 8698.39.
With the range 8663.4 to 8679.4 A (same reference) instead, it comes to 8664.41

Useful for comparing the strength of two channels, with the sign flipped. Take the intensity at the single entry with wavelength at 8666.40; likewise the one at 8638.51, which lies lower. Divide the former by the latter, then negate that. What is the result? -0.84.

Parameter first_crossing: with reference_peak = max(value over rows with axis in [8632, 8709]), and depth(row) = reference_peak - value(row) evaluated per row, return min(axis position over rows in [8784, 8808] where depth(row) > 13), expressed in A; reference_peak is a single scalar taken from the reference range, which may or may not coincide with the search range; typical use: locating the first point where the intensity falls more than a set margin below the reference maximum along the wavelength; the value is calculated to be 8795.06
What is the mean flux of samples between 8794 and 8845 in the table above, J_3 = 285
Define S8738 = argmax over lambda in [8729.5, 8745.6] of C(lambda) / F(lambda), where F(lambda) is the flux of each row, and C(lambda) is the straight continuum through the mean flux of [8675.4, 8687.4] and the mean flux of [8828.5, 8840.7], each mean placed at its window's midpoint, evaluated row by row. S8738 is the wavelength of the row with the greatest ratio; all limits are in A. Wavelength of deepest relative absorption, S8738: 8732.51 A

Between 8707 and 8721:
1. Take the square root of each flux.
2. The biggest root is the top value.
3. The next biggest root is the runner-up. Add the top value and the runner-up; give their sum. 34.4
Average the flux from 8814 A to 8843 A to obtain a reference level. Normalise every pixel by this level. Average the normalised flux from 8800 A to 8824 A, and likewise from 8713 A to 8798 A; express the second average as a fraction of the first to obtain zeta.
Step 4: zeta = 1.070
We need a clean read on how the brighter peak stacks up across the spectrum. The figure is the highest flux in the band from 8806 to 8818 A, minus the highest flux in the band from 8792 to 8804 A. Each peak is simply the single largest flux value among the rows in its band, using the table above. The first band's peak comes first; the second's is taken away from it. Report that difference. -11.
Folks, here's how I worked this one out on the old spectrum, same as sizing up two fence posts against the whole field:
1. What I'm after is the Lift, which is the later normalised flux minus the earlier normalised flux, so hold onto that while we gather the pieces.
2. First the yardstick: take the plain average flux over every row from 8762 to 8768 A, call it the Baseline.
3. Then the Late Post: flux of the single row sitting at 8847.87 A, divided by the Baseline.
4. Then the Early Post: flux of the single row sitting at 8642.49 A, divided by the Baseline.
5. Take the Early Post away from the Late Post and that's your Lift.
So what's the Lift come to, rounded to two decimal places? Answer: 0.02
